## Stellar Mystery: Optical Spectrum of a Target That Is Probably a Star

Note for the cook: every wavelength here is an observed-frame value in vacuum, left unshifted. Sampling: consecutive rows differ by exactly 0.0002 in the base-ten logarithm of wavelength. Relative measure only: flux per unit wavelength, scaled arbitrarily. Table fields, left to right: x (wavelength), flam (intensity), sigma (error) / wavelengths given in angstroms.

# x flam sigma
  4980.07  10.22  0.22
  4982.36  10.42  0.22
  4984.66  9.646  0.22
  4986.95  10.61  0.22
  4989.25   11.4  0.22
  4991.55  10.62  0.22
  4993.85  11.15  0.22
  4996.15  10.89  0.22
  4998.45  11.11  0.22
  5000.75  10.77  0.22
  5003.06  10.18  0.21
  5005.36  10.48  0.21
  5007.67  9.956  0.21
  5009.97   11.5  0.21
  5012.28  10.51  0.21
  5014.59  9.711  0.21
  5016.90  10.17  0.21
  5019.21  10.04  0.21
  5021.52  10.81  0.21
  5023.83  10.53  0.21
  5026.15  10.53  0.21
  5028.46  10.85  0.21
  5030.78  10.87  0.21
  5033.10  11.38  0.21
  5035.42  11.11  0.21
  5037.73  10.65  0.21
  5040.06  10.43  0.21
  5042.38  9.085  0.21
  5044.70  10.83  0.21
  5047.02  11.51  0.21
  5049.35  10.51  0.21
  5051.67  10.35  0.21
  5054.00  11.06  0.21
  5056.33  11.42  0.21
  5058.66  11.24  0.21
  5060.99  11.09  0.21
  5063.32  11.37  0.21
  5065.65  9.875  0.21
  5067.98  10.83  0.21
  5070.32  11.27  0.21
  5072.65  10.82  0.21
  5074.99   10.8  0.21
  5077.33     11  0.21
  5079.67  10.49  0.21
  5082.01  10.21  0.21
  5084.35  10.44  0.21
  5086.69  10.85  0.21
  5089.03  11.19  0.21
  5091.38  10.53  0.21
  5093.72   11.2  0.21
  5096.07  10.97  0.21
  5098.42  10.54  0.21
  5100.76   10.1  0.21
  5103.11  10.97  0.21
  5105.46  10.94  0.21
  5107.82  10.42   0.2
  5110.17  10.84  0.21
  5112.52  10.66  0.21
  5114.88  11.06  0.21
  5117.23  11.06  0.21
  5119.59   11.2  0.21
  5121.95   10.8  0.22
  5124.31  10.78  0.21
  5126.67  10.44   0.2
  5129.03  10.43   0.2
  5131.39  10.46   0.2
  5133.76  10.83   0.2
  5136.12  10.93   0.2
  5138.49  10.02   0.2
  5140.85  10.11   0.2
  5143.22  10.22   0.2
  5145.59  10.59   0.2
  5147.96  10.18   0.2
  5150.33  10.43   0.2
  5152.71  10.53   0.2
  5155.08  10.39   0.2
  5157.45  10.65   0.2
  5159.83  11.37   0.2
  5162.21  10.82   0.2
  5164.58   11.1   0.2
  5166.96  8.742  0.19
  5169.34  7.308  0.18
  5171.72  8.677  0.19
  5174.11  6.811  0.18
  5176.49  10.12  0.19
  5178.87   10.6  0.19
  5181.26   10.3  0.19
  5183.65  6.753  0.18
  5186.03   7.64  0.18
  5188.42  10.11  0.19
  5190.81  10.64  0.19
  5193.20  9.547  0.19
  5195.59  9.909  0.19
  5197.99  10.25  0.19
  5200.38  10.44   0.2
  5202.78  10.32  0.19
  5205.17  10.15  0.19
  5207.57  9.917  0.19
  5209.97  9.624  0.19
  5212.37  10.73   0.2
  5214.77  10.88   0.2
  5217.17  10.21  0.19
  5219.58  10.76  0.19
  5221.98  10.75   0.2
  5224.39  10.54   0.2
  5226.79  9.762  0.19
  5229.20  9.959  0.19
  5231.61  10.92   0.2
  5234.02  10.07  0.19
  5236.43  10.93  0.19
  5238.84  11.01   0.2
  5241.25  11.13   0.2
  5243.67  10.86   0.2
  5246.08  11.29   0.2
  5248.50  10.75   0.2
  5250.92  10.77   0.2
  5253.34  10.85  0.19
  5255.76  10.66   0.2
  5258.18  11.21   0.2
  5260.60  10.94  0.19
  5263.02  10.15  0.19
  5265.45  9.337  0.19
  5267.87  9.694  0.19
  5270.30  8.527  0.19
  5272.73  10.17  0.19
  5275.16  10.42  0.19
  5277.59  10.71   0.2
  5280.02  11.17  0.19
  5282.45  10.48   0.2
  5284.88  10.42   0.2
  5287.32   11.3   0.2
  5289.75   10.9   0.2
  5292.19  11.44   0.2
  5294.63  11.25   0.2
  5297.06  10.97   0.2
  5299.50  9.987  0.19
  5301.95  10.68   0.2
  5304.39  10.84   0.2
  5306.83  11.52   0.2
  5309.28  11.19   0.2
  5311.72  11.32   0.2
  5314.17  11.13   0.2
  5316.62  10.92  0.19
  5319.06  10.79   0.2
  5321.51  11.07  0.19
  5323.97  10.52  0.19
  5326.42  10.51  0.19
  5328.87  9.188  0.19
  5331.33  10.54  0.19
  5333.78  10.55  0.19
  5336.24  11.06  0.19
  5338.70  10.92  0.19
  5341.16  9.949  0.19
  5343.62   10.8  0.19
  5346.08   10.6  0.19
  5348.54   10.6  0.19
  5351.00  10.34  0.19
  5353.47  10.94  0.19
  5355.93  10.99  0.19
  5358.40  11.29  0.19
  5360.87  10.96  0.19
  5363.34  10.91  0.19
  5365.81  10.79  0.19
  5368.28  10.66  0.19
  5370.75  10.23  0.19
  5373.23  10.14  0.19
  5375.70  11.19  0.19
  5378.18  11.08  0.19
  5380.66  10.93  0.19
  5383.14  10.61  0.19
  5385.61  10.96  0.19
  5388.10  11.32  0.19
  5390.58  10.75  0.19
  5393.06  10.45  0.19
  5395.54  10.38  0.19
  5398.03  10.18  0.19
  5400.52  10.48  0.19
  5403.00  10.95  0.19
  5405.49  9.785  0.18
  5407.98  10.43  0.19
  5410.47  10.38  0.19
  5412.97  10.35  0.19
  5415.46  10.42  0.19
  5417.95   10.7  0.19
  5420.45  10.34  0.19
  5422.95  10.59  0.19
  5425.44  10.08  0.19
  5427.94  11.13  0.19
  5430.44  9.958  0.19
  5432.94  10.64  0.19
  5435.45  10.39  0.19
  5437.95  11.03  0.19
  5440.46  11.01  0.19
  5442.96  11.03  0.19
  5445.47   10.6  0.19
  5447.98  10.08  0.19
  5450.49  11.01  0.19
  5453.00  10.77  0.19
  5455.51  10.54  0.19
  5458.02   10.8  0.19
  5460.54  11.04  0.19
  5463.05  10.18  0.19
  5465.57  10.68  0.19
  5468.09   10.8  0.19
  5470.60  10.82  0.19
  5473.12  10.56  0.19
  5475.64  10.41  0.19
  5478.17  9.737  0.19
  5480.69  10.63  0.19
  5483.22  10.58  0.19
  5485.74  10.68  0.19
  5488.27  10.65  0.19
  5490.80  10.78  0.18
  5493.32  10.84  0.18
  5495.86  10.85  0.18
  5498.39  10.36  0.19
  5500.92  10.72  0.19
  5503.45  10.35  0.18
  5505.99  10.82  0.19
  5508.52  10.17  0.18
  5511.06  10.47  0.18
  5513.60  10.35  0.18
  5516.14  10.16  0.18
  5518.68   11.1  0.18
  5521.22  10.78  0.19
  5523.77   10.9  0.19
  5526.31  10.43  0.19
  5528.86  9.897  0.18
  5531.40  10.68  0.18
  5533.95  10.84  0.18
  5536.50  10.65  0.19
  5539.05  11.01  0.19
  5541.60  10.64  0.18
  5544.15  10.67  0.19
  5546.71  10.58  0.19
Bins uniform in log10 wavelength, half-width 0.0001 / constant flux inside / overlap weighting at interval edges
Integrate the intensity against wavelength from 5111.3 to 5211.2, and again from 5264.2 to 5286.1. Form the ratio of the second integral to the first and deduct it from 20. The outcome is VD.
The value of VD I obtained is 19.8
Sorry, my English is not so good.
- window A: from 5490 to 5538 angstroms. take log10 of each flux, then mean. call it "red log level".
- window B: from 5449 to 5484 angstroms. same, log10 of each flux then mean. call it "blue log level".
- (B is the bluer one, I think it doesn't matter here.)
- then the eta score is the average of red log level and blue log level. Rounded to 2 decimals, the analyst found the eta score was 1.03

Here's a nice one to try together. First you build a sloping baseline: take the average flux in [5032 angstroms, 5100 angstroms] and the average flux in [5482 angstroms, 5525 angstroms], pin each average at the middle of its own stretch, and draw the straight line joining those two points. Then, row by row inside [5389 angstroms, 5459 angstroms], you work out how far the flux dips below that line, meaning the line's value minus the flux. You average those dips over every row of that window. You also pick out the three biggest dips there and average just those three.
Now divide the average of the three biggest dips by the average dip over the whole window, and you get 7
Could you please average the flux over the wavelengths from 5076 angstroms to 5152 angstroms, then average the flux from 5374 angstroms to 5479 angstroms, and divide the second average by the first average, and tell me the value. 1.00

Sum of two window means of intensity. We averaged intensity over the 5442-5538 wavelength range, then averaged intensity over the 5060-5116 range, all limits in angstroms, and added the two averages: 21.4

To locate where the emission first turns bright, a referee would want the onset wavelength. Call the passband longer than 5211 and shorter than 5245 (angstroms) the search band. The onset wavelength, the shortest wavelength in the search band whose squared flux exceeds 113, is 5212.37 angstroms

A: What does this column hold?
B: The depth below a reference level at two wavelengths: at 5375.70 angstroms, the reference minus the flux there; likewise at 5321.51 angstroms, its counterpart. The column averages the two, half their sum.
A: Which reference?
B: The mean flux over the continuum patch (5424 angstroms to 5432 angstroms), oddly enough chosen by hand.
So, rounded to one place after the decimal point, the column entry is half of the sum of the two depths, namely -0.7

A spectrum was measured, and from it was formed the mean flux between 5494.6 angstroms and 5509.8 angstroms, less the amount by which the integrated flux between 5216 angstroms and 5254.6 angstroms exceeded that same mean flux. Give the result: -390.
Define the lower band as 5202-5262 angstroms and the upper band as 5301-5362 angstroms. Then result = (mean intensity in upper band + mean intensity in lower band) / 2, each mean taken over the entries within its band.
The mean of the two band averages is 10.7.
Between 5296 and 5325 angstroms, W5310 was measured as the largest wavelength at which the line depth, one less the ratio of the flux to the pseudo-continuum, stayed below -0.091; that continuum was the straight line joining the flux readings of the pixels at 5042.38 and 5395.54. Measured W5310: 5321.51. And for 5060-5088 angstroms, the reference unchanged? 5086.69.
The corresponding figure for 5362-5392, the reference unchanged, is 5388.10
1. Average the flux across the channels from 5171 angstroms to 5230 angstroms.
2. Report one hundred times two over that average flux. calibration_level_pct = 20.4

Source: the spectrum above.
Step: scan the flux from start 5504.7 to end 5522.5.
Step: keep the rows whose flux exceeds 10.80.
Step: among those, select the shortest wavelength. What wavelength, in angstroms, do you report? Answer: 5505.99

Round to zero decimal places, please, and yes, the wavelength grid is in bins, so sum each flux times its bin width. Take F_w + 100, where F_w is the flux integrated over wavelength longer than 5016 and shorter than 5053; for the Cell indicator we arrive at 493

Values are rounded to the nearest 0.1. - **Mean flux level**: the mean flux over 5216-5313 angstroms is 10.6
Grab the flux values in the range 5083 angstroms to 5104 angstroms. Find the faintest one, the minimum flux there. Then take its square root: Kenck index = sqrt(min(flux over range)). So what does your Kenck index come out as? 3.18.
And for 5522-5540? 3.15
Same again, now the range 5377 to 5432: 3.13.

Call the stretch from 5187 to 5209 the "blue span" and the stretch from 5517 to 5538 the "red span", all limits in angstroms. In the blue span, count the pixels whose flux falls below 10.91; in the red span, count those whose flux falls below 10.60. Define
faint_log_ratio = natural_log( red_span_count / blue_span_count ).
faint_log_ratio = -1.5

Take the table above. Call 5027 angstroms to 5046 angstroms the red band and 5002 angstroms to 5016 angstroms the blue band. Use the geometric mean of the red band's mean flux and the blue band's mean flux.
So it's 10.5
